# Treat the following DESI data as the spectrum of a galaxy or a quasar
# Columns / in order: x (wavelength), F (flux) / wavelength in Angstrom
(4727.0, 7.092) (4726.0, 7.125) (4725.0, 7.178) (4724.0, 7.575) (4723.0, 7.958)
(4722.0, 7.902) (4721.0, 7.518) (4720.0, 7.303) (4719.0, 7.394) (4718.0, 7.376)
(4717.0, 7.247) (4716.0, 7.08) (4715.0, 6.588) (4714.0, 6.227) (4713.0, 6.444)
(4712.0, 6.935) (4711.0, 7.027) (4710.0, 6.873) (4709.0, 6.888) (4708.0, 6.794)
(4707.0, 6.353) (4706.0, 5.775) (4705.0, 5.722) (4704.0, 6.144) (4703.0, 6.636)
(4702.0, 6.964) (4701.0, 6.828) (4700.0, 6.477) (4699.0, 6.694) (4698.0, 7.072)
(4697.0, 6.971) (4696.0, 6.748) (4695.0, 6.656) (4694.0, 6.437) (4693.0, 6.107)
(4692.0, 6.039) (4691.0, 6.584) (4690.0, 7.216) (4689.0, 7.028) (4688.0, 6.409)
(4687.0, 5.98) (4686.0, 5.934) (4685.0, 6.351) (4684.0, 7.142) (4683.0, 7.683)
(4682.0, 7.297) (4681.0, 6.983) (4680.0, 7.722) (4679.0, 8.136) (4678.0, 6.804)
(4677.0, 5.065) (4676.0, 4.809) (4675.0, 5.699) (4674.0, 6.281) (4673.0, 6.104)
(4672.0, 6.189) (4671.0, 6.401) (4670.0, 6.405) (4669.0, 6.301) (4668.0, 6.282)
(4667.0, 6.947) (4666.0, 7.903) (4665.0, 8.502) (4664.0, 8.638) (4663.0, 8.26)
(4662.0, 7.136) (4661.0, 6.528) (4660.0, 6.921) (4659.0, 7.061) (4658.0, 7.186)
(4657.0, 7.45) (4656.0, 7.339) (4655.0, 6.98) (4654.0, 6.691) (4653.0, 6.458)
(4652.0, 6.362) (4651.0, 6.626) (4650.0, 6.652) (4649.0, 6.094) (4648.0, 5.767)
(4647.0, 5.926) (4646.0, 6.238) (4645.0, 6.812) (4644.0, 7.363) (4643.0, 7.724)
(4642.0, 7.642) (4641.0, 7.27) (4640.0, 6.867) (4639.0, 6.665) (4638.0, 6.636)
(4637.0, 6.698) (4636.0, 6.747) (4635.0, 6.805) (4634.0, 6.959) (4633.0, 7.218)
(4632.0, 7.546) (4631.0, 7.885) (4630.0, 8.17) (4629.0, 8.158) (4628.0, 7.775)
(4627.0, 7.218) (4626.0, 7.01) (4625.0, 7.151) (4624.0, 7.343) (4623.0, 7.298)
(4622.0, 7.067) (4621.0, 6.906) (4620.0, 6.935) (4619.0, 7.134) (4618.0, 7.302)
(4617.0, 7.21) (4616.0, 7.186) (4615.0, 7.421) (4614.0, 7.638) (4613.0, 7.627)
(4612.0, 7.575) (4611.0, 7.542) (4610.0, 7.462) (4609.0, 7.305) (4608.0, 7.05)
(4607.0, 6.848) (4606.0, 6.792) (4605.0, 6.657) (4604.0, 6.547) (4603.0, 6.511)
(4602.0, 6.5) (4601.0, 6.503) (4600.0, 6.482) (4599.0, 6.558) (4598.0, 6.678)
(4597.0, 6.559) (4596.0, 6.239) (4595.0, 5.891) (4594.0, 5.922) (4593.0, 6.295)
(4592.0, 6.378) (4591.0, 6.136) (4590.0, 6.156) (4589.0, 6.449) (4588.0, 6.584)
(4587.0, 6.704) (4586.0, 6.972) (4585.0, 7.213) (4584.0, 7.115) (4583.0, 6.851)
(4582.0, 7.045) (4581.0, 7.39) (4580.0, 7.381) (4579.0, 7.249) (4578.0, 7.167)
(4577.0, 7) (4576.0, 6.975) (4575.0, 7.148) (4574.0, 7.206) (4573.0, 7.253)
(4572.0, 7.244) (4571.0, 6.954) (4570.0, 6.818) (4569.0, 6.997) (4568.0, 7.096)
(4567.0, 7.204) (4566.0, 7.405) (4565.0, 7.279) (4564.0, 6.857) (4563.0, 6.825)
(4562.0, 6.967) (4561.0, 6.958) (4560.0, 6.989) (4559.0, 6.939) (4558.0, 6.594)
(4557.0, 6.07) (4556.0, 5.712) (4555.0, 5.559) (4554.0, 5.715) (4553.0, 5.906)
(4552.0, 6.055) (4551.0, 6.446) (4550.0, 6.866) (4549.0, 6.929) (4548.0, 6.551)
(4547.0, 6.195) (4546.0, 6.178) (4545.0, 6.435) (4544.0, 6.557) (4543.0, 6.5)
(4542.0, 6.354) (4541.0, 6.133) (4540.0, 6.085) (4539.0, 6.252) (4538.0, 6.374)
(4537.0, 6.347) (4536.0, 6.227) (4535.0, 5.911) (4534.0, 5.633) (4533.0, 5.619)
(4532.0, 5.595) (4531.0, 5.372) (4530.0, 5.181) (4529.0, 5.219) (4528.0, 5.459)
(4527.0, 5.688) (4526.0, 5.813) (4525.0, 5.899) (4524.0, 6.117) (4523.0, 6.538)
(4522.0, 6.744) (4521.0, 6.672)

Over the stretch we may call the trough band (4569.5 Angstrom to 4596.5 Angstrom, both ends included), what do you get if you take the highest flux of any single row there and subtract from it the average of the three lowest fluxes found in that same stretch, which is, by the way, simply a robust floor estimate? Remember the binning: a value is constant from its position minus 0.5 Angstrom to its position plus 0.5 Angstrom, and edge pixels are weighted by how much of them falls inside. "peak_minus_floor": 1.4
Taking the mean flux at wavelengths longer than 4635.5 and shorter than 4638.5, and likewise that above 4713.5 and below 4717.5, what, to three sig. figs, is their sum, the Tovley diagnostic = 13.5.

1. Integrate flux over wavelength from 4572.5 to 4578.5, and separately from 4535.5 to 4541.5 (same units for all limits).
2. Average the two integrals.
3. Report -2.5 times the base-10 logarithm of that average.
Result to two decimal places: -4.01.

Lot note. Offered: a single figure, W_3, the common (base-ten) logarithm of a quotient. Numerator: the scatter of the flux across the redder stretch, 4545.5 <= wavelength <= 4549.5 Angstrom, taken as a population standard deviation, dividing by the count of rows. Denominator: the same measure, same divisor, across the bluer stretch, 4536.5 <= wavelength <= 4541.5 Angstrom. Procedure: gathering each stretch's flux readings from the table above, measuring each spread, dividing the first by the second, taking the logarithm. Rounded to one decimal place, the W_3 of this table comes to 0.4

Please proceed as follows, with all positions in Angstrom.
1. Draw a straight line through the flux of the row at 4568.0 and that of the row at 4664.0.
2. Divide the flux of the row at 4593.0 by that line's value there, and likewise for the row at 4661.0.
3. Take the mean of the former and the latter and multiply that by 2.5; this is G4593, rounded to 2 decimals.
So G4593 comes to 2.00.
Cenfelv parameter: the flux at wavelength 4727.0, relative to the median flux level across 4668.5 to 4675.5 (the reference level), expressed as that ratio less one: 0.13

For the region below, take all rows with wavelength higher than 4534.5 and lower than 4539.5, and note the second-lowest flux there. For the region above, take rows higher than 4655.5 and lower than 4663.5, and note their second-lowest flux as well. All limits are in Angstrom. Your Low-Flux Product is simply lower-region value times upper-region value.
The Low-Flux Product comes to 43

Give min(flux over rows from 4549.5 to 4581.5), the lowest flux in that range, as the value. 5.559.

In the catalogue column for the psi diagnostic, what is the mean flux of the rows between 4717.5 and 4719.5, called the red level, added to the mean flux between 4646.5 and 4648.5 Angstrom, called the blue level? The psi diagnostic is 13.2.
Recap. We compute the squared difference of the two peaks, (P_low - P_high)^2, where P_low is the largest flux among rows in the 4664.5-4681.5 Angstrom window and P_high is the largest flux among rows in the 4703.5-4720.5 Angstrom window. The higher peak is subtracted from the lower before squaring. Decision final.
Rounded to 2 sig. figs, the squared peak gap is 1.2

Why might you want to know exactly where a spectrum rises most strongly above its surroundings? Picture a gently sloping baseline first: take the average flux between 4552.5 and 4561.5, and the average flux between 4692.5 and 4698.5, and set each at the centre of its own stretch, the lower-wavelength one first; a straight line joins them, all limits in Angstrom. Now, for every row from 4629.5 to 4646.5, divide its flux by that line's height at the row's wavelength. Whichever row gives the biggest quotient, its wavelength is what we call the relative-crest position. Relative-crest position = 4630.0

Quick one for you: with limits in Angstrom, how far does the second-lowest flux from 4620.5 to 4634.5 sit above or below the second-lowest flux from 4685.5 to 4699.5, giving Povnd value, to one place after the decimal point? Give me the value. 1.0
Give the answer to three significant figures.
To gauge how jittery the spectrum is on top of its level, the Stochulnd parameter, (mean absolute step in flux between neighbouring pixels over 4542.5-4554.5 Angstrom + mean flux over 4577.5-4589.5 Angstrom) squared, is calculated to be 52.2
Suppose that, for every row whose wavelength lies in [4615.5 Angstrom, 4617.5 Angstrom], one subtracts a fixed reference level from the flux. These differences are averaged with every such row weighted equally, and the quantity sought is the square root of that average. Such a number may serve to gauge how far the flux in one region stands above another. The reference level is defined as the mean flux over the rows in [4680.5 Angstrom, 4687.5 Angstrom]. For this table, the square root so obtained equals 0.66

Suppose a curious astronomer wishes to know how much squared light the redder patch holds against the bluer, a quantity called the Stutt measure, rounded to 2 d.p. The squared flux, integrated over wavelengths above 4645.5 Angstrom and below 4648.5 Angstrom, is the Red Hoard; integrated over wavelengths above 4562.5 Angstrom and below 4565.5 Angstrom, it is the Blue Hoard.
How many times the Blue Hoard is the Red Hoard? 0.73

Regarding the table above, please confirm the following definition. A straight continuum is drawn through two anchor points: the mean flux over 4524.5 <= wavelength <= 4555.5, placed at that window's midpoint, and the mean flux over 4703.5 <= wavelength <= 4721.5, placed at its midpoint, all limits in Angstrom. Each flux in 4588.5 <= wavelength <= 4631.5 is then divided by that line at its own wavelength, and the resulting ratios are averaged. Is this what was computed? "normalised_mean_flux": 1.100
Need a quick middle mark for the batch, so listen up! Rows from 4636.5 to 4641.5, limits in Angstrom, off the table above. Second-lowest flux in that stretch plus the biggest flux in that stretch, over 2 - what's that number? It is 6.97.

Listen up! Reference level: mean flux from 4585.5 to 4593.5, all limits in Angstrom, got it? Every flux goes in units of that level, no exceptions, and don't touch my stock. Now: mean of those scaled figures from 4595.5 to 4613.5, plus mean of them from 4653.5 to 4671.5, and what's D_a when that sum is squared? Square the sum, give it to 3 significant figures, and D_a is 4.71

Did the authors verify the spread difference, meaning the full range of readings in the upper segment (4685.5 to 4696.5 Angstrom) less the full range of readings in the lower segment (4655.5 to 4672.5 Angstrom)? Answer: -1.2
